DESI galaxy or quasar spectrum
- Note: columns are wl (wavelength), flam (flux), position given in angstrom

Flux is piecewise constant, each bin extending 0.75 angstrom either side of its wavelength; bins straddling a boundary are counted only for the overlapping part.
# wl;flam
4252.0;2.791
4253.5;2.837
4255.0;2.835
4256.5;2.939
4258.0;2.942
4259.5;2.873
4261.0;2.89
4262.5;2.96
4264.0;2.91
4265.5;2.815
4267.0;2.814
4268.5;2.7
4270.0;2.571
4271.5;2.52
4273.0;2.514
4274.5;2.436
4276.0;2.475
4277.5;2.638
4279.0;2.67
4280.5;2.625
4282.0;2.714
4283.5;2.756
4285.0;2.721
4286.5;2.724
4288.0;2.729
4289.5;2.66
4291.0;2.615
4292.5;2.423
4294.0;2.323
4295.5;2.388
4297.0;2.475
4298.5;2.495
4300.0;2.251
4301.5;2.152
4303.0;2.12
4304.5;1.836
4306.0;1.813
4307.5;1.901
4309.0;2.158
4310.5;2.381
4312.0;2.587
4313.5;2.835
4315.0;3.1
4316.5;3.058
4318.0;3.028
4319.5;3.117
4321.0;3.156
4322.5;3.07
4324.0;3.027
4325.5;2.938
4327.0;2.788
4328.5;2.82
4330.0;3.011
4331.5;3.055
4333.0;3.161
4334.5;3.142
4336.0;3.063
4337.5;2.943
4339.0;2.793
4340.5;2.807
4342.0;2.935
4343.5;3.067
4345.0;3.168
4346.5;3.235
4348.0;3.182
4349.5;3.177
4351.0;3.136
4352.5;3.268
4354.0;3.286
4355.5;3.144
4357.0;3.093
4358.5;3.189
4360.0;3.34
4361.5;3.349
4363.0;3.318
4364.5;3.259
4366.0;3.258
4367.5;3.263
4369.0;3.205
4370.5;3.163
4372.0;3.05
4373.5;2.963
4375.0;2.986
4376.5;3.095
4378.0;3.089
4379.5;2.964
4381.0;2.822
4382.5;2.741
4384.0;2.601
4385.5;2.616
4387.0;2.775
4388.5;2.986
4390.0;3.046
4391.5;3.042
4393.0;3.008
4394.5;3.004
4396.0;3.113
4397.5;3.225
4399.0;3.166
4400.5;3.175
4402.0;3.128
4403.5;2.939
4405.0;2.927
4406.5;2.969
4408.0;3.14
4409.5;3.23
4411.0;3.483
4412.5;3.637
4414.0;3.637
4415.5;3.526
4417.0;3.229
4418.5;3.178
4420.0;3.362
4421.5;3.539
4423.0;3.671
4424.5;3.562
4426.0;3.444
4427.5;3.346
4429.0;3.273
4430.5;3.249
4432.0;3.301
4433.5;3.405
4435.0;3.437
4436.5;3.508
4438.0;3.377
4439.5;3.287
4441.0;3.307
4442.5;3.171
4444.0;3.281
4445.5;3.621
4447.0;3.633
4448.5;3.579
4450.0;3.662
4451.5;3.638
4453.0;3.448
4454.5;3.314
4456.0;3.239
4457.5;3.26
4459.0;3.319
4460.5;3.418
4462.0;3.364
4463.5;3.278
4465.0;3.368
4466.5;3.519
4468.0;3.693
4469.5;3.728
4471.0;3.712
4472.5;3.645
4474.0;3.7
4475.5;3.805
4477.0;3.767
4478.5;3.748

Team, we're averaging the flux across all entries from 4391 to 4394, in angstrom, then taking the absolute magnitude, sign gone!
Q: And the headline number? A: 3.02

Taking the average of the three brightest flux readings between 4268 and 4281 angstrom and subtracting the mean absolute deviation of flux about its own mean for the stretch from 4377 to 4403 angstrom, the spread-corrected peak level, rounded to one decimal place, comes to 2.5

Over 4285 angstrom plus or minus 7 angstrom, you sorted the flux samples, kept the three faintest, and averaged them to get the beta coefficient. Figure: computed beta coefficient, 2.63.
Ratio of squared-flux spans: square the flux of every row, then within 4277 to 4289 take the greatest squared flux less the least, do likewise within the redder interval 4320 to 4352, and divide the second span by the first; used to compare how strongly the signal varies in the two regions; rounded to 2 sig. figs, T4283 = 3.8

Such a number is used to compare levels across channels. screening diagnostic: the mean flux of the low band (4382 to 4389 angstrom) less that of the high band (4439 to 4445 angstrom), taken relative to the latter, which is -0.16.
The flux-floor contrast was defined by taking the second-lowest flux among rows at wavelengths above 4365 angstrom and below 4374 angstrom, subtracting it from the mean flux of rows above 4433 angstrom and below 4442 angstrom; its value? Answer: 0.3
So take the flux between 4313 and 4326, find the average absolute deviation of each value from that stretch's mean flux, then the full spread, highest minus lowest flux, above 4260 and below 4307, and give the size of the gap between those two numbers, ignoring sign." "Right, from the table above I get 1.1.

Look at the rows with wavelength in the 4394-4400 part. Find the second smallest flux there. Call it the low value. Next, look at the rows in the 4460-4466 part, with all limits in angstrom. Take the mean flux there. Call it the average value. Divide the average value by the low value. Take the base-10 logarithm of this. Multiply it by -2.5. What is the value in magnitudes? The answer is -0.08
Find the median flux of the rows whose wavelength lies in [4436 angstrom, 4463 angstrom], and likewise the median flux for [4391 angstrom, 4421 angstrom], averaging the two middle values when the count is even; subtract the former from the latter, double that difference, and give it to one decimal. -0.4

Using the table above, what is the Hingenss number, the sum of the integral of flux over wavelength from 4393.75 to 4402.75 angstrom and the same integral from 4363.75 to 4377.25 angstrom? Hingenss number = 71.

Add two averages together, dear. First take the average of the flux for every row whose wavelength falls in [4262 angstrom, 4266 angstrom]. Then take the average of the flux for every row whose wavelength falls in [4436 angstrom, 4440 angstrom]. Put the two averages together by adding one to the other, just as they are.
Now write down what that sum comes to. 6.3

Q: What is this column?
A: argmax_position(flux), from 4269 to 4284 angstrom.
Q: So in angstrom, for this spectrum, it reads 4283.5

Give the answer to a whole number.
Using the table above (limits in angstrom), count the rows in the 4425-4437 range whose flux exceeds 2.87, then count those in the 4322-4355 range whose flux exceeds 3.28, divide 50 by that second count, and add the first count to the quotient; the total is 58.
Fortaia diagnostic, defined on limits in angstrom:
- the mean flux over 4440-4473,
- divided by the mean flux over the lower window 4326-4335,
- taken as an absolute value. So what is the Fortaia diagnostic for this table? 1.16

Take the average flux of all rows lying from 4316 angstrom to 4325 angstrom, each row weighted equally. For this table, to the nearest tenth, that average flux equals 3.1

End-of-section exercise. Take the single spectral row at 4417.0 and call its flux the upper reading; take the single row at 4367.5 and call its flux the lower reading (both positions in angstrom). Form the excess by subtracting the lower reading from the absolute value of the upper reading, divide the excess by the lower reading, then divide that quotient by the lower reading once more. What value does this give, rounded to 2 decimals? 0.00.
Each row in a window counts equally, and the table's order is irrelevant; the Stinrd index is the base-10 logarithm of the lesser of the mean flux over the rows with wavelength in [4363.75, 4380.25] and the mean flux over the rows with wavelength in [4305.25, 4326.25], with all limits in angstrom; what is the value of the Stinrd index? 0.436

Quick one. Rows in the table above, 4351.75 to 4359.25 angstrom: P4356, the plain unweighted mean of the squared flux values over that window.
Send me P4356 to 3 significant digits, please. 10.2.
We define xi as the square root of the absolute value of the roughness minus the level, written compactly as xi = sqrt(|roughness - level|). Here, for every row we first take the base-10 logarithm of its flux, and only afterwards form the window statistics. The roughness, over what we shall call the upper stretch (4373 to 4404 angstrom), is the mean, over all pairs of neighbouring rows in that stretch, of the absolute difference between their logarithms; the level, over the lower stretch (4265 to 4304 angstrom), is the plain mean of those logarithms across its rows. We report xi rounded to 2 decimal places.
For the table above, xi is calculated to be 0.63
